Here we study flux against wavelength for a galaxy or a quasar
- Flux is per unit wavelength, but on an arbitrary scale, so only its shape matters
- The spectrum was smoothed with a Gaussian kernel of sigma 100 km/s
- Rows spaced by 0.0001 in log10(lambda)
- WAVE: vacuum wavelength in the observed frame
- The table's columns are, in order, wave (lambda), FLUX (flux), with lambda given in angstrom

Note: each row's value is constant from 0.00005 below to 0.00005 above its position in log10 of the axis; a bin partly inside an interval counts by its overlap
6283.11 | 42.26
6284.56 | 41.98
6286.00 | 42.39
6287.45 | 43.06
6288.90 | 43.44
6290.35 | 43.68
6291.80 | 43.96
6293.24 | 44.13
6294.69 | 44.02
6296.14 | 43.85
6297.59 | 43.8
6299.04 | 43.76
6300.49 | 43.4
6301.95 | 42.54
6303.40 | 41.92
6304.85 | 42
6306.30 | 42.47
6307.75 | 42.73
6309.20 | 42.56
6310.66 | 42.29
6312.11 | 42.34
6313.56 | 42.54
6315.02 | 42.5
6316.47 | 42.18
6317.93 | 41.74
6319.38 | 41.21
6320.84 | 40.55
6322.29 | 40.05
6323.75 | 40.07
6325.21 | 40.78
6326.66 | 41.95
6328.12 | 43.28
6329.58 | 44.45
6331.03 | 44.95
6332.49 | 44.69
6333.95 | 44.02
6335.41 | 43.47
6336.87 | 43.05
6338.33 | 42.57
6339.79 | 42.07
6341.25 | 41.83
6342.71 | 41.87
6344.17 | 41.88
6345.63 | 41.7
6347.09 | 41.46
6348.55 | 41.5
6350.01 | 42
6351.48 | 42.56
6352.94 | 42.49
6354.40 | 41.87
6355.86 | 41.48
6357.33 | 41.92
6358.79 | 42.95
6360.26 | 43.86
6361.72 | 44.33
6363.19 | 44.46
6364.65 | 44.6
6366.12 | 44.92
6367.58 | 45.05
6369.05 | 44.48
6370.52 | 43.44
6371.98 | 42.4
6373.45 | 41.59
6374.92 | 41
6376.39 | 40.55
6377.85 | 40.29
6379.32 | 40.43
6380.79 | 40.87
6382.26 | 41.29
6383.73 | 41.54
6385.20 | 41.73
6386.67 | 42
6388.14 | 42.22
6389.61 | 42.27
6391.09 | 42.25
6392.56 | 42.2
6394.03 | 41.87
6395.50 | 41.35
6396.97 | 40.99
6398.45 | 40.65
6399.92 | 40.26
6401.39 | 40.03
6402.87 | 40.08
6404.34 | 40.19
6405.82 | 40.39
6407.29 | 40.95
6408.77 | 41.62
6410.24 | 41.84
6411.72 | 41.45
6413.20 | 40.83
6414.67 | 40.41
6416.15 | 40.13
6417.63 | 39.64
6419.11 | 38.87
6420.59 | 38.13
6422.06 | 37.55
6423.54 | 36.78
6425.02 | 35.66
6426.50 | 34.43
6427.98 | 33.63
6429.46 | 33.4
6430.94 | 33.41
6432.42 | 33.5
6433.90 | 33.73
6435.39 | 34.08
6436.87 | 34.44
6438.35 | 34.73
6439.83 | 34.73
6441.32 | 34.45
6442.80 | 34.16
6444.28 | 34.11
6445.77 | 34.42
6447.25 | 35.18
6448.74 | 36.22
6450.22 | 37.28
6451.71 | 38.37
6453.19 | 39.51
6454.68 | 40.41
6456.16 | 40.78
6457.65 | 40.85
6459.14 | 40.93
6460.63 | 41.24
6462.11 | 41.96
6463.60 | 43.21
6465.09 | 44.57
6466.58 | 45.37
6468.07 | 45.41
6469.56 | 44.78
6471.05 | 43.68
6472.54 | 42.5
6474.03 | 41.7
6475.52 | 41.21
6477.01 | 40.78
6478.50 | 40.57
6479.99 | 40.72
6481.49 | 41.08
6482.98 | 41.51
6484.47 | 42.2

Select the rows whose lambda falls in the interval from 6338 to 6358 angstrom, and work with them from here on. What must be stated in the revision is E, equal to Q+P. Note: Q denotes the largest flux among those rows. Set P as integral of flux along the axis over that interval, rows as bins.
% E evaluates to 881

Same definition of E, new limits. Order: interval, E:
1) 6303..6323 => 882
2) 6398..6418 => 854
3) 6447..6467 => 855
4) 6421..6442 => 766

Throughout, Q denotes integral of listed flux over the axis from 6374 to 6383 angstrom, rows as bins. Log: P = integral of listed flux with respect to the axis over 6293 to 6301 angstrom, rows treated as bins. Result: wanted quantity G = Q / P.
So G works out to 1.0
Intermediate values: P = 351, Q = 367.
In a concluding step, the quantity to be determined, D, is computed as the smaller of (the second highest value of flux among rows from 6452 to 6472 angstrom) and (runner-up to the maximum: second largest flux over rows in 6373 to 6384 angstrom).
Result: 41.5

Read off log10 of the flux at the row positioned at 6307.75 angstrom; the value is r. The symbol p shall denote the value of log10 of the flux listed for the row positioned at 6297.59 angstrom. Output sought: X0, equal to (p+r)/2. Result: 1.636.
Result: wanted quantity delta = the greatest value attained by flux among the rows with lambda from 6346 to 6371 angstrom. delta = 45.05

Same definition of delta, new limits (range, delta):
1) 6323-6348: 44.95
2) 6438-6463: 41.96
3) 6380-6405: 42.27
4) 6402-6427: 41.84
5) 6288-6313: 44.13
